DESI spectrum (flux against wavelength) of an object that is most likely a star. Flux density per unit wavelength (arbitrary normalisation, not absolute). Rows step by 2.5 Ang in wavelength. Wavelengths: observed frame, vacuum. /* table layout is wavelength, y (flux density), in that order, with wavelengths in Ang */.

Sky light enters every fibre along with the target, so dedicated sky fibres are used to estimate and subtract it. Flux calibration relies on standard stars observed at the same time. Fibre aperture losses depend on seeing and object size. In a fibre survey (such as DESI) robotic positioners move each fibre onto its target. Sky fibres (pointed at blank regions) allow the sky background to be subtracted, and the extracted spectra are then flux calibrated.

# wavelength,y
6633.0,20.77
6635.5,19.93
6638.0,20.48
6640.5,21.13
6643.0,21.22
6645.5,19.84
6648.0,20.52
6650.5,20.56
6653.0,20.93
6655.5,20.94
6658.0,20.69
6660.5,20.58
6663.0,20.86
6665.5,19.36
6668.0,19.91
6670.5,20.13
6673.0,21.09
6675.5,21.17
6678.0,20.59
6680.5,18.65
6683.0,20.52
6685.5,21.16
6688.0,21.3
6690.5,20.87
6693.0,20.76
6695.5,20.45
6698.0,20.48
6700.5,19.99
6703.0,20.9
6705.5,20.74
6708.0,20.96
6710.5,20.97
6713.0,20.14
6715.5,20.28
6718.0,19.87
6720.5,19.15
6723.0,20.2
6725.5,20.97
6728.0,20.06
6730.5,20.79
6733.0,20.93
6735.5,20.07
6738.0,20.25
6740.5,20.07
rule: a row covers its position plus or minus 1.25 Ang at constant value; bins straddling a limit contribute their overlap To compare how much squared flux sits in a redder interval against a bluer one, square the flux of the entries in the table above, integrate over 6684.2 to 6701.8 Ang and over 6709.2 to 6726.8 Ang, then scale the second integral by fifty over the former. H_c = 47.7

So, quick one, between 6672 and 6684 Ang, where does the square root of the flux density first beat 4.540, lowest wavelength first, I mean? 6673.0 Ang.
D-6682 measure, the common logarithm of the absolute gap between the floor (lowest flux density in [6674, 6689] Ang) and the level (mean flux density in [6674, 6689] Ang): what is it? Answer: 0.28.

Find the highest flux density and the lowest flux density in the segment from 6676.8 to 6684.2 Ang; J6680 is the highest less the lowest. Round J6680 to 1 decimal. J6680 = 1.9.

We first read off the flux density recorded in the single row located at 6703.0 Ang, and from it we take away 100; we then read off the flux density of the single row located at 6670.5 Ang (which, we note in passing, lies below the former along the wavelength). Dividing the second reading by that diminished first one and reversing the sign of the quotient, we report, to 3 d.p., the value 0.254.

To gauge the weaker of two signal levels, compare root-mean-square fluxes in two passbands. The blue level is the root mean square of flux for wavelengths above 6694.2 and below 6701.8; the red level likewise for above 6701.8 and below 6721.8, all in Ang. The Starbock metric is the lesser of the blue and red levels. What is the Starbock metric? 20.3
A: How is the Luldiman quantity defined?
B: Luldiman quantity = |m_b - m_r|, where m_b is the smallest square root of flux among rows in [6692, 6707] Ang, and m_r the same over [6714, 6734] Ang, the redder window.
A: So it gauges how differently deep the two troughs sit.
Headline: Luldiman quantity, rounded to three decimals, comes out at 0.095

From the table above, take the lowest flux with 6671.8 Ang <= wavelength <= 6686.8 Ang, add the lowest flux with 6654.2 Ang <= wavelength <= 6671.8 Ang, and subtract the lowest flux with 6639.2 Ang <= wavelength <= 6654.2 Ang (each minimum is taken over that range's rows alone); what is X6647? 18.2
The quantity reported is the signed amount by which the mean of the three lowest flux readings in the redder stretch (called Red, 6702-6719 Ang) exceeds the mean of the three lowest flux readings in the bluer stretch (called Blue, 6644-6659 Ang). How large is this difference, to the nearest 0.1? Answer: -0.2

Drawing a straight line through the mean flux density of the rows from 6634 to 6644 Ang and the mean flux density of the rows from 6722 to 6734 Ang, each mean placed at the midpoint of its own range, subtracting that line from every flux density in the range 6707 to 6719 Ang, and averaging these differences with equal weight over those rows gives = -0.16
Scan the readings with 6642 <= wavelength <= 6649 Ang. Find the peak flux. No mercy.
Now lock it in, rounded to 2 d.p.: 21.22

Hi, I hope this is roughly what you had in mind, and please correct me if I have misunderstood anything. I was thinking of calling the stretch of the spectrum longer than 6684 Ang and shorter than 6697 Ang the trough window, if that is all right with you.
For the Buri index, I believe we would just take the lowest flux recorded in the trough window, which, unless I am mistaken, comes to 20.45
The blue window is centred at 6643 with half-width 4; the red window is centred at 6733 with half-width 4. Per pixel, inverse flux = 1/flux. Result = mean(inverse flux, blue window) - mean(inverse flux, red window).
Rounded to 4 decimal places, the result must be -0.0003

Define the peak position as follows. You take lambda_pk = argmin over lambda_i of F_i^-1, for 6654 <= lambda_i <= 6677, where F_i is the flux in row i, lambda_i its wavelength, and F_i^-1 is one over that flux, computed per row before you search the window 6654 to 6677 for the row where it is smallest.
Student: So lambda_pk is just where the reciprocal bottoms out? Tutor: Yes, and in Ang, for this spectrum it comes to 6675.5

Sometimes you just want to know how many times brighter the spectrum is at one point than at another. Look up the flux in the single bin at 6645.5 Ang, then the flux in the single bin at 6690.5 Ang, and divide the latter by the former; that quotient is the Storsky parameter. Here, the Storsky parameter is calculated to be 1.05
